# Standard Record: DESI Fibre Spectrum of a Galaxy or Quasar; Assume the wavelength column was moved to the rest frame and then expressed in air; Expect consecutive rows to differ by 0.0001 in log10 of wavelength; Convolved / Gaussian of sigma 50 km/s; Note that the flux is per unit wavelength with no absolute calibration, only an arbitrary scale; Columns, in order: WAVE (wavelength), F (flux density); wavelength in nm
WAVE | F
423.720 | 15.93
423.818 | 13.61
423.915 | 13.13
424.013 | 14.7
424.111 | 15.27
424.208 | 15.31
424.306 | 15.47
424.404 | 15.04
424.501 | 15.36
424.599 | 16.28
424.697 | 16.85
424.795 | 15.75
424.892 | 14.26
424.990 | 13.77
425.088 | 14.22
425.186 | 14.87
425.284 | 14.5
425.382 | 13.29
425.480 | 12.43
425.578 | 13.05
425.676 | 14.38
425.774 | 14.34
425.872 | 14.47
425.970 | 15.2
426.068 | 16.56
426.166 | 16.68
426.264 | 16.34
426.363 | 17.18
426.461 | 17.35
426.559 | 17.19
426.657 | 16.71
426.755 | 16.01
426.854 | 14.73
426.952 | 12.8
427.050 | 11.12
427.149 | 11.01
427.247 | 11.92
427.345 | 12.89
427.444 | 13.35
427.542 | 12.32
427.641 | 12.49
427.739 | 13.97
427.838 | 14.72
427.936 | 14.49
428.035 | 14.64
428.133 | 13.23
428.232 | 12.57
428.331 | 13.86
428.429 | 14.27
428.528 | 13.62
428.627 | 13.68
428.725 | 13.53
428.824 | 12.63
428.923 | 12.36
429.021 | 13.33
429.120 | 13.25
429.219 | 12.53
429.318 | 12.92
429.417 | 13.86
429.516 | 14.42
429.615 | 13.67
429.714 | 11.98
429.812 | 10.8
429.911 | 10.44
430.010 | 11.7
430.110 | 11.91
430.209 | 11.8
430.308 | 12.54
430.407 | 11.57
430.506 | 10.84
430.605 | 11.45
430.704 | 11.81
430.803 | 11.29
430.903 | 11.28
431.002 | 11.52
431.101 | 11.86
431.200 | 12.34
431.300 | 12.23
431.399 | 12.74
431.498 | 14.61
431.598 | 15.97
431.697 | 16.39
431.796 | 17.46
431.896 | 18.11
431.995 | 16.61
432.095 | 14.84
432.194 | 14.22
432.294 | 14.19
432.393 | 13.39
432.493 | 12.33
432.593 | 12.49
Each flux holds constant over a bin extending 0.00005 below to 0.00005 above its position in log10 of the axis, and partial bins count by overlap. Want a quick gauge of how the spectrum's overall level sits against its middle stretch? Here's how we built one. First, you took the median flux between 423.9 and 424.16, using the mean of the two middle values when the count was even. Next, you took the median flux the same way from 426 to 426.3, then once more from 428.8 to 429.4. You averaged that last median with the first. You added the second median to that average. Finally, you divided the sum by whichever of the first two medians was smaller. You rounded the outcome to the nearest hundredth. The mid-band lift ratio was 2.06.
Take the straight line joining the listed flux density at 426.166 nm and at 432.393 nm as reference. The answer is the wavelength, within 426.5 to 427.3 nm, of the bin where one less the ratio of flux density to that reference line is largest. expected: 427.149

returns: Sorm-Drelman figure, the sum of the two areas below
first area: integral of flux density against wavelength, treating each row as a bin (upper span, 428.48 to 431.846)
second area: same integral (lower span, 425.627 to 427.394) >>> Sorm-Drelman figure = 69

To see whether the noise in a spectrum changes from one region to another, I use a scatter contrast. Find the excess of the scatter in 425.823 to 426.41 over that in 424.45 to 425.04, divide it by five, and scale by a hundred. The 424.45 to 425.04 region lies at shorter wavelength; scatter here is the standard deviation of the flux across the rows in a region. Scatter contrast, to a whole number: -3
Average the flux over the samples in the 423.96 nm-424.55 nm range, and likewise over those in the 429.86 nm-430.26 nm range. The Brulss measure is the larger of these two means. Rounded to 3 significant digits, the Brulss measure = 15.2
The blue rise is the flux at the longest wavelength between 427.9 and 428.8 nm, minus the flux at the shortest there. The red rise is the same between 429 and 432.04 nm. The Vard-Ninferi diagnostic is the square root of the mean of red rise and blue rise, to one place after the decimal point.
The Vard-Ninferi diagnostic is 1.1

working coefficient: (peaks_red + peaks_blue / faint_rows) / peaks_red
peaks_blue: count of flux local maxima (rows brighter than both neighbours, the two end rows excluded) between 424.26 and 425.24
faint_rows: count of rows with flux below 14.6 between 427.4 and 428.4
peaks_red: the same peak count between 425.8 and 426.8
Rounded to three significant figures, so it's 1.06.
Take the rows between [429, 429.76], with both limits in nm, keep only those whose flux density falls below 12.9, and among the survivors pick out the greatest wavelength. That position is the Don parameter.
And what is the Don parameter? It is 429.714 nm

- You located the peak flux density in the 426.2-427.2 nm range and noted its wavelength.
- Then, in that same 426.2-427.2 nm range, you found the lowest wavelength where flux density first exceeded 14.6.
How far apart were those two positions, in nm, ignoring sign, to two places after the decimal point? 0.20 nm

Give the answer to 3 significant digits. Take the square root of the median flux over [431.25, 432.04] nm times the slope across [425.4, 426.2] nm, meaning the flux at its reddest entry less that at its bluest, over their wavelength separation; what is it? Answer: 10.0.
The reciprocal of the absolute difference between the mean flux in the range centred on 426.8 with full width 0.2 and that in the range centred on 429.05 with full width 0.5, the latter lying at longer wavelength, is 0.4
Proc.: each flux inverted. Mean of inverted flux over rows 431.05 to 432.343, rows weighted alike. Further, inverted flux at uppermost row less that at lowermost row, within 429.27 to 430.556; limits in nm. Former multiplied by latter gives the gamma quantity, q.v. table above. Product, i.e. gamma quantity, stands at 0.0010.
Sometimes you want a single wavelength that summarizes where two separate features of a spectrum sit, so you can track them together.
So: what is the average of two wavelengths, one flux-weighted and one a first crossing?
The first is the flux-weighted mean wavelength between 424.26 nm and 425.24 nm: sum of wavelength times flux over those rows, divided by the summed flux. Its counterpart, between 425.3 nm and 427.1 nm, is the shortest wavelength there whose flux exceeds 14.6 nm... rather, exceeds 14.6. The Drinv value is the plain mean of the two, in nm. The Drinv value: 425.35 nm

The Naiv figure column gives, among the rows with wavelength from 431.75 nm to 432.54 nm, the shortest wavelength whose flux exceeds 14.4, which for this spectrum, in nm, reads 431.796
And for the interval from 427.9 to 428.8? 427.936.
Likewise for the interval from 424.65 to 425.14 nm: 424.697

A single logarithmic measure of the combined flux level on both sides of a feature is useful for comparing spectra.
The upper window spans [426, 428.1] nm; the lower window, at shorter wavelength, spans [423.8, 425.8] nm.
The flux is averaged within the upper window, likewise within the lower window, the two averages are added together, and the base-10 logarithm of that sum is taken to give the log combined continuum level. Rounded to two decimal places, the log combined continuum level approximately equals 1.46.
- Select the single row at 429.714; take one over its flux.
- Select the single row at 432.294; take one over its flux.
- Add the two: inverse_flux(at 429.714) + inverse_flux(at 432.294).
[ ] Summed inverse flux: 0.154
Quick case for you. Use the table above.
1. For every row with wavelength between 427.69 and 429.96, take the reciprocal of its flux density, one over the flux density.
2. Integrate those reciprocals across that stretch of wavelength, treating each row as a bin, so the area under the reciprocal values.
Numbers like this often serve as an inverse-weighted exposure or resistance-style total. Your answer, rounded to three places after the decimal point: 0.173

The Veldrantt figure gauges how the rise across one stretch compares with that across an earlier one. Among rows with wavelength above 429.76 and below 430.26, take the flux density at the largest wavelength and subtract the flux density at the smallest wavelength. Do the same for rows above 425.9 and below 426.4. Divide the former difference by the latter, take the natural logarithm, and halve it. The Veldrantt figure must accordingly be -0.3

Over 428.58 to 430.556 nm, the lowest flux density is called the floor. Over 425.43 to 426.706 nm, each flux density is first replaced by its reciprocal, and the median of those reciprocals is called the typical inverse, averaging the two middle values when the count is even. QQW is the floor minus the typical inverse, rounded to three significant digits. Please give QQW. 10.4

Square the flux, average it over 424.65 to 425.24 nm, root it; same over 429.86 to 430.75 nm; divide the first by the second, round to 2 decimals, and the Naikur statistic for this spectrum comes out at 1.29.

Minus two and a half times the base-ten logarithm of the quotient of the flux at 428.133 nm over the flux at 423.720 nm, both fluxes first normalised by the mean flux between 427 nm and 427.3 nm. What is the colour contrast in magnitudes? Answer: 0.20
